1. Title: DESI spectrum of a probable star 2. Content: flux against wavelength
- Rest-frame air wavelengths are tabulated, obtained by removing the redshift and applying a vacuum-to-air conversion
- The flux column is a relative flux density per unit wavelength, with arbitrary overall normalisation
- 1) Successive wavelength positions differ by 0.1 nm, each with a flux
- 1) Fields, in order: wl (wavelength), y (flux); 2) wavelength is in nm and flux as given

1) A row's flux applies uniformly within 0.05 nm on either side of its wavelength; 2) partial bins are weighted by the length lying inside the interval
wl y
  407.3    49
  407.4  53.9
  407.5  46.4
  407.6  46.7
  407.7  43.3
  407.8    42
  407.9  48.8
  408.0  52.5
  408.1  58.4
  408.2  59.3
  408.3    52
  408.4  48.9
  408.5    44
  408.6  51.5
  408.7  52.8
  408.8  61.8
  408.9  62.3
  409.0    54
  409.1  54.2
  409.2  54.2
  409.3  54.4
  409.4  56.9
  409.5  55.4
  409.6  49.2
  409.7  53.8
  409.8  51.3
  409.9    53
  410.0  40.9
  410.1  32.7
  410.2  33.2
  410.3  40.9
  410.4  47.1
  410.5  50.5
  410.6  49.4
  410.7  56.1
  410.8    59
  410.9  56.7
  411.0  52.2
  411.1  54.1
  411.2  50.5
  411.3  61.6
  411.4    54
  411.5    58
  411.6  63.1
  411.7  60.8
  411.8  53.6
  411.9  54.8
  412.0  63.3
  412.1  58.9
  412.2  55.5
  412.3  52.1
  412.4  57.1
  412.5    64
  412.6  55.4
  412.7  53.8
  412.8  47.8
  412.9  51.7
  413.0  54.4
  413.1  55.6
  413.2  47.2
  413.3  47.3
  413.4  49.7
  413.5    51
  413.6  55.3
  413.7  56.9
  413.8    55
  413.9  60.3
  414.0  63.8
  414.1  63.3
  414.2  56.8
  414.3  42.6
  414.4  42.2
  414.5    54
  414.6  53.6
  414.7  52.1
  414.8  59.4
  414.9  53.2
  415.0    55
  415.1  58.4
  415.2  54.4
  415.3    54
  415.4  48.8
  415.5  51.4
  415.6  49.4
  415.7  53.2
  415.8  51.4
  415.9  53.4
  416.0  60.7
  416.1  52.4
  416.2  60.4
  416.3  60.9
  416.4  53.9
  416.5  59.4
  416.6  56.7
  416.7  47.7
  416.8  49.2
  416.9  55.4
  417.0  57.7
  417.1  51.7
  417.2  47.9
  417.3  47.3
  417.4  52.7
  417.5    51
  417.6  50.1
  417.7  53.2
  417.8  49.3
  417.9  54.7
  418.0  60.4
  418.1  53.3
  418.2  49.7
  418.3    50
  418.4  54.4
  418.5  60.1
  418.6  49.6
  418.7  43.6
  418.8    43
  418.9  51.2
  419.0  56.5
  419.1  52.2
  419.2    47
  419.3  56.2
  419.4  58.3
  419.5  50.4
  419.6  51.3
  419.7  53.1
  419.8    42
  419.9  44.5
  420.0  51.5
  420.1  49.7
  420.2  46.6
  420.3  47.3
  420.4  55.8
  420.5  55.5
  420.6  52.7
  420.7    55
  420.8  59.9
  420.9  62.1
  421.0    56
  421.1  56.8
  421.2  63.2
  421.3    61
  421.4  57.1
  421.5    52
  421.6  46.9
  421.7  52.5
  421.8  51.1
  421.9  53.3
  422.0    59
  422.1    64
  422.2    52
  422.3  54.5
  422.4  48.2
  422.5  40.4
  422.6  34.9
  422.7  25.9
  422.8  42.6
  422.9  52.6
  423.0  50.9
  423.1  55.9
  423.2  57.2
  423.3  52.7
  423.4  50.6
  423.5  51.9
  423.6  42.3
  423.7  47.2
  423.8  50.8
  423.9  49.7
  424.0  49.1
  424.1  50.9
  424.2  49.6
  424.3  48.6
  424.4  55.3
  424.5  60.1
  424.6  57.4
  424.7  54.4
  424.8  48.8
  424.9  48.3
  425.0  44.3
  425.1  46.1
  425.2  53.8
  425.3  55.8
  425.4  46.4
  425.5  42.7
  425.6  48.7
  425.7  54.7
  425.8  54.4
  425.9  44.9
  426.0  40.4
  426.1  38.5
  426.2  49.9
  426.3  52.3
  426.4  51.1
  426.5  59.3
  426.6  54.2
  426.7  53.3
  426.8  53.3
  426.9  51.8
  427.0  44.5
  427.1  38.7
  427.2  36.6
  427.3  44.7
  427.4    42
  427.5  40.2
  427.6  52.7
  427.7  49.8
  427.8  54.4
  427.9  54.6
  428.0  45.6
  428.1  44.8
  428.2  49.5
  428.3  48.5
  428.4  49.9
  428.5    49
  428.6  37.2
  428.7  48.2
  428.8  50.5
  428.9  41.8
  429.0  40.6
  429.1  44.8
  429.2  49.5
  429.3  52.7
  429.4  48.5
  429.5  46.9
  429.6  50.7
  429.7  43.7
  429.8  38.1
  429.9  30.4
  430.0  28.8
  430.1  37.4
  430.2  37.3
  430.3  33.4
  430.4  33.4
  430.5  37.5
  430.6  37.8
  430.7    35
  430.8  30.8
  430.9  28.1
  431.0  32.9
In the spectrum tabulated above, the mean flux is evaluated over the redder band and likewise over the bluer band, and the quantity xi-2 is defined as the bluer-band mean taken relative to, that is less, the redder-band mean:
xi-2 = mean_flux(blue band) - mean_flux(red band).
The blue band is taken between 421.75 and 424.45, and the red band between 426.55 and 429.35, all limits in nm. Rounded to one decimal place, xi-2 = 2.4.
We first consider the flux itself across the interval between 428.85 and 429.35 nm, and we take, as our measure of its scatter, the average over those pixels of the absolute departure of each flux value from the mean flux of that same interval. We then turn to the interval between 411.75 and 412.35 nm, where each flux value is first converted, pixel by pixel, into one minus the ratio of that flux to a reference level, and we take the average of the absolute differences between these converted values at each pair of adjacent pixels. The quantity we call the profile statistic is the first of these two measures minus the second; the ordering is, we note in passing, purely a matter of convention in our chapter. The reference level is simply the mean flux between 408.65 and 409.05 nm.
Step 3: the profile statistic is 4.1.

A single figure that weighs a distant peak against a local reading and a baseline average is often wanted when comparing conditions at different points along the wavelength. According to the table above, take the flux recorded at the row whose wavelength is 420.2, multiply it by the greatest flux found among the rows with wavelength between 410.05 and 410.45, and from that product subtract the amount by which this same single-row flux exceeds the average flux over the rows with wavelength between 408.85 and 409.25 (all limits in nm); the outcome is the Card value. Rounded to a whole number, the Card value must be 2204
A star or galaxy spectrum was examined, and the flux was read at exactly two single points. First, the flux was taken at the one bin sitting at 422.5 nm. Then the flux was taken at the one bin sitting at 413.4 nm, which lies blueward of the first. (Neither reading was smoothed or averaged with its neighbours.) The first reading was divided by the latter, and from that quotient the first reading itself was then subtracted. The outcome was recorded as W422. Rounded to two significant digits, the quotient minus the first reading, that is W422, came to -40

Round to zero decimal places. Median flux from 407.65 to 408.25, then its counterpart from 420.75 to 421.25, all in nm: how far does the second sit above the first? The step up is 9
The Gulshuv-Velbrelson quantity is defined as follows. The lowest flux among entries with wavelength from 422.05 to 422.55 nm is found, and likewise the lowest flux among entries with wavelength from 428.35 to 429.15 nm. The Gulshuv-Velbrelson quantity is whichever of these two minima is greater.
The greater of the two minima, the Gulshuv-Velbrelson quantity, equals 40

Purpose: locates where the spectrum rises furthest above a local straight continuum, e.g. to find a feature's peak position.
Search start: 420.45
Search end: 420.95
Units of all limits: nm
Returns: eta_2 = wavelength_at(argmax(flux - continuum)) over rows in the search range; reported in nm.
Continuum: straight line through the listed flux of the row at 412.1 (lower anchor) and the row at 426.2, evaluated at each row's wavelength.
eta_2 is 420.9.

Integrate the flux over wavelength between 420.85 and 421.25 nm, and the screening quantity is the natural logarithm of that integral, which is 3.17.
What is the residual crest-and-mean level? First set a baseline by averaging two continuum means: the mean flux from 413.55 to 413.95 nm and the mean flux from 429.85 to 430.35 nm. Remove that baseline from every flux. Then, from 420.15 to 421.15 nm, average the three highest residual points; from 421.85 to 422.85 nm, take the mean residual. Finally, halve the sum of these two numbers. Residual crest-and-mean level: 8.4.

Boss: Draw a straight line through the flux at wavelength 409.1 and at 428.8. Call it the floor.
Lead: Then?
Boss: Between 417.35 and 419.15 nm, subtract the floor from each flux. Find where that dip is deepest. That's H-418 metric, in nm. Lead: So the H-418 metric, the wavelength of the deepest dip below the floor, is 418.8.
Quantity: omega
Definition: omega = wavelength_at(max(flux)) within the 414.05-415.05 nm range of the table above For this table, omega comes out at 414.1 nm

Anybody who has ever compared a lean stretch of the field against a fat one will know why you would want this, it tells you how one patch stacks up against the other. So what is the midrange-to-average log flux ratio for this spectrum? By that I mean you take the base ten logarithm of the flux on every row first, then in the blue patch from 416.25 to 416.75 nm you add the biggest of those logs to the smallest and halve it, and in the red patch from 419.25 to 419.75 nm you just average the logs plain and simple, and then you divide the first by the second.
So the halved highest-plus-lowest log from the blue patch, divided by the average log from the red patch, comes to 1.00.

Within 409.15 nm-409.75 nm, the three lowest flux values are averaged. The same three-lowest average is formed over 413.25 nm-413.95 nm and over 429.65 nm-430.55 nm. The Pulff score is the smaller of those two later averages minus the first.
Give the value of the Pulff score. -22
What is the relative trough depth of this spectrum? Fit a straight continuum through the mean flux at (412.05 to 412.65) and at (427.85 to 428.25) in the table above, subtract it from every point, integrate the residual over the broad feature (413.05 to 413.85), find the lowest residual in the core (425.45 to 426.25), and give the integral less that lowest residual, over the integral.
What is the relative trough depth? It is -2.2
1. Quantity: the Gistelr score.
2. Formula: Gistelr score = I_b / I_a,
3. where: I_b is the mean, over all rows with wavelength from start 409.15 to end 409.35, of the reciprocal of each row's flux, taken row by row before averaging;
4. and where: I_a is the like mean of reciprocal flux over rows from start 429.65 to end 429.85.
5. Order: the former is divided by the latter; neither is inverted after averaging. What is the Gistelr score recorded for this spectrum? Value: 0.75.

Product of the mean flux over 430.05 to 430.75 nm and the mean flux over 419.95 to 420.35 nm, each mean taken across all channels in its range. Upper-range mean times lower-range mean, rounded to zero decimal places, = 1755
